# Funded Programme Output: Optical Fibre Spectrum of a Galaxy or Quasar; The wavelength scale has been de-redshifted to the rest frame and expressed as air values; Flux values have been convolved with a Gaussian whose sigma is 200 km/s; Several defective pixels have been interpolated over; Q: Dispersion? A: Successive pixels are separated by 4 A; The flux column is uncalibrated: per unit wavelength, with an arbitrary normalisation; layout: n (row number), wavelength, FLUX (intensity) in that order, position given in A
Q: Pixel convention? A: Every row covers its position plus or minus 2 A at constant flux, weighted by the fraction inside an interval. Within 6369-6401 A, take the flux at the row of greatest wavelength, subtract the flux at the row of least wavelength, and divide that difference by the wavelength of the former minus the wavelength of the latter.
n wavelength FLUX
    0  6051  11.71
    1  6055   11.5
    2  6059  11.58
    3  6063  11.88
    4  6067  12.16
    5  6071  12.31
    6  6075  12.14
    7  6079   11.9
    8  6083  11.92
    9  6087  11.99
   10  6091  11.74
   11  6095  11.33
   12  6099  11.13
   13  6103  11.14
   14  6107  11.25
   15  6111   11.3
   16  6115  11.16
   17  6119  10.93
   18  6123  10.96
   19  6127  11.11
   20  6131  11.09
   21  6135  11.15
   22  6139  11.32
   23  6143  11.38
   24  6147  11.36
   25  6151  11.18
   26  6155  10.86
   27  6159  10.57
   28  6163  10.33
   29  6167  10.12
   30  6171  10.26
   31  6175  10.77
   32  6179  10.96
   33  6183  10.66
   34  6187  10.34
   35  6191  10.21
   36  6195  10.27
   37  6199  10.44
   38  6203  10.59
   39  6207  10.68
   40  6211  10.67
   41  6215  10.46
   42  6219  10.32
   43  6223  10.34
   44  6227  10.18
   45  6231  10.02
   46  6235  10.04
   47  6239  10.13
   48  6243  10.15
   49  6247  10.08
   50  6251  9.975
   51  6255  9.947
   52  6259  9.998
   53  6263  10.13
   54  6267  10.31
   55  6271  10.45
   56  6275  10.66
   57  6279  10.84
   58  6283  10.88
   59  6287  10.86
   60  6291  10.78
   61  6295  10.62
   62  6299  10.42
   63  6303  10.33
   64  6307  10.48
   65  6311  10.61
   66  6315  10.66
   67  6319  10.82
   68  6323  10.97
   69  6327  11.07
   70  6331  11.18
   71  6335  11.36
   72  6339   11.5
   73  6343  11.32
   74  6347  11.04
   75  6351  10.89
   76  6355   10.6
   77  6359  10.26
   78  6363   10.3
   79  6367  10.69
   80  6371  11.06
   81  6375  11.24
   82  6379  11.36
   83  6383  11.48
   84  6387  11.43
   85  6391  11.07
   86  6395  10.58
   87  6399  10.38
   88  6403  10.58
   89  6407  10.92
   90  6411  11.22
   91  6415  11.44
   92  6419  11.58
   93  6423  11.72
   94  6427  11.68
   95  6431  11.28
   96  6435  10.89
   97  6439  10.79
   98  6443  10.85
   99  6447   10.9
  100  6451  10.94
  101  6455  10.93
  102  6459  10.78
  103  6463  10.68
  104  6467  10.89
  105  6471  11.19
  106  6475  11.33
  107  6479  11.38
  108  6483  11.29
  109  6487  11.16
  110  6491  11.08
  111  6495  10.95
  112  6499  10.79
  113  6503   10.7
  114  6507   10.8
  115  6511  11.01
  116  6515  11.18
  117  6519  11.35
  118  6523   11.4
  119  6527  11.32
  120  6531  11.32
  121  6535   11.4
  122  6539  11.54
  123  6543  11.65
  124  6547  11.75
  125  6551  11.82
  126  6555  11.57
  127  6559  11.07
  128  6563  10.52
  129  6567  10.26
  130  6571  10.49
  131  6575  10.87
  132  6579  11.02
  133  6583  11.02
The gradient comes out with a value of -0.024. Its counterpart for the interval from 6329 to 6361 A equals -0.033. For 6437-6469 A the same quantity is 0.004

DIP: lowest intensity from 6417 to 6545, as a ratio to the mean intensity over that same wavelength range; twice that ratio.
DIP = 1.92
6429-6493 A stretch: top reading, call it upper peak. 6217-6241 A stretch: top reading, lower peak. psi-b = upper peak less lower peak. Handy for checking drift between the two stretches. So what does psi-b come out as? 1.0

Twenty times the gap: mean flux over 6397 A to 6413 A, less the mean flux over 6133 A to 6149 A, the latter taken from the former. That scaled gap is -11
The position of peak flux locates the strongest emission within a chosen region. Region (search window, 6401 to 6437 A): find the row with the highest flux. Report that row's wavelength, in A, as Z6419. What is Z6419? 6423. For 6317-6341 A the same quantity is 6339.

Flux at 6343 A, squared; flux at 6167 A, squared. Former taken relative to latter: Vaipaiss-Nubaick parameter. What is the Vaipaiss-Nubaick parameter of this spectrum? 1.25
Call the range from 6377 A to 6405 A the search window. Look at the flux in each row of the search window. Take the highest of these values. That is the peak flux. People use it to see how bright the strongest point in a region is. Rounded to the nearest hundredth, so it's 11.48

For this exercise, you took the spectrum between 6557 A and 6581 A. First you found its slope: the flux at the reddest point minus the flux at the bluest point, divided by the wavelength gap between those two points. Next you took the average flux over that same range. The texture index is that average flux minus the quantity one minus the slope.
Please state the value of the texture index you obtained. 9.70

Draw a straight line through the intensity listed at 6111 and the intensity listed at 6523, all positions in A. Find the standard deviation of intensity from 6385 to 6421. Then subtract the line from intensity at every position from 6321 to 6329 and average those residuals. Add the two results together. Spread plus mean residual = 0.1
